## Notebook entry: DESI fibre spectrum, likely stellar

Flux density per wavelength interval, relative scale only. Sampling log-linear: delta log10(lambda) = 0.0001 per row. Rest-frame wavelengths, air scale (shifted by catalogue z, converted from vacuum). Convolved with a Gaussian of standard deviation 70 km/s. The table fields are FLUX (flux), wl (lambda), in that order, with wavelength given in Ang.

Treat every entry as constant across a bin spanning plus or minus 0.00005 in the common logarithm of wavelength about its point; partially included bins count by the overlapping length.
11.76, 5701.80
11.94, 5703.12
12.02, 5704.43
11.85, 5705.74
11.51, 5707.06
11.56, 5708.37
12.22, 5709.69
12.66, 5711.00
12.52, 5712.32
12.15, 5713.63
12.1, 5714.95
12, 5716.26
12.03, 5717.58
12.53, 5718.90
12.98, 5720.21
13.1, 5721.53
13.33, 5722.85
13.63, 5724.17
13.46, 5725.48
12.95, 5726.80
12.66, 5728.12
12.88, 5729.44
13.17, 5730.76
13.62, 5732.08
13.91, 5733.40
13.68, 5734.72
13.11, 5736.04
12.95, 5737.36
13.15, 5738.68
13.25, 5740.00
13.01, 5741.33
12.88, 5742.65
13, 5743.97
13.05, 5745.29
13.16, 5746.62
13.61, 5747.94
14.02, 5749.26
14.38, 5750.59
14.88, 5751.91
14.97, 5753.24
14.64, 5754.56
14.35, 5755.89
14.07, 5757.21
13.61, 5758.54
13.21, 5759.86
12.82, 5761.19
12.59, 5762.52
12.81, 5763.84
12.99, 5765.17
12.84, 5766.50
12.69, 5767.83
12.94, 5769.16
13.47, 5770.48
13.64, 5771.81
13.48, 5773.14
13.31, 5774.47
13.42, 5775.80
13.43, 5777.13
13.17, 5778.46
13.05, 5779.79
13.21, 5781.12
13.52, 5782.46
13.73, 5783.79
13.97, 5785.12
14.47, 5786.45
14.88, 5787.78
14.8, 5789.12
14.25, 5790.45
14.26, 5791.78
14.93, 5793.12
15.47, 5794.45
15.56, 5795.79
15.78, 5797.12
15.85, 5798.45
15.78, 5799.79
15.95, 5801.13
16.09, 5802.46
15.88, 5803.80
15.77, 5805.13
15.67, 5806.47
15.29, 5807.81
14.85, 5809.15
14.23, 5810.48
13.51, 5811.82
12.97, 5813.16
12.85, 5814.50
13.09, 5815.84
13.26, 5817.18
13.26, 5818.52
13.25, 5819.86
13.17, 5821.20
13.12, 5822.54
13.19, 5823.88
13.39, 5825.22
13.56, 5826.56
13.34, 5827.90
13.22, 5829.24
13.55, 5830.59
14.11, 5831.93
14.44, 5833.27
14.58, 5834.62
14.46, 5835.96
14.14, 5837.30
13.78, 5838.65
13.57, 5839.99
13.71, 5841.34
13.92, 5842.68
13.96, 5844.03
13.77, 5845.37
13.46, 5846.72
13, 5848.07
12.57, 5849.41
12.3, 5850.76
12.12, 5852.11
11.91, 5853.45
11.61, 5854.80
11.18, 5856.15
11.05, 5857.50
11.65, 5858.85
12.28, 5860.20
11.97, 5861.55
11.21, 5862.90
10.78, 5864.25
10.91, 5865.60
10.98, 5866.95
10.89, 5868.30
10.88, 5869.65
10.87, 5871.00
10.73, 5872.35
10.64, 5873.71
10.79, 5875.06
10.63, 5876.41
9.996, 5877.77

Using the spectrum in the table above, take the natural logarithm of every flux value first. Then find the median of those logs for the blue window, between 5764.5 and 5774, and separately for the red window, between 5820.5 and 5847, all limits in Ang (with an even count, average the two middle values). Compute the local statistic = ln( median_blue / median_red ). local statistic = -0.02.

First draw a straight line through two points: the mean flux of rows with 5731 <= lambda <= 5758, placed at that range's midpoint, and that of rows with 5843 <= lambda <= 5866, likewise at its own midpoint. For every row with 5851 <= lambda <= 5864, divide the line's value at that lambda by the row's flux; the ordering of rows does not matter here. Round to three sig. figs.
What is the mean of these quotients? 1.04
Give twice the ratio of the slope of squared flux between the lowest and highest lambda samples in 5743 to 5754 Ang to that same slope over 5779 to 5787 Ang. 2.0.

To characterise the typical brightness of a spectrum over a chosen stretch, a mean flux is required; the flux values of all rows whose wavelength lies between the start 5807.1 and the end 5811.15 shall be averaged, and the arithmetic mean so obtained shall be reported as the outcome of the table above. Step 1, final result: 14.8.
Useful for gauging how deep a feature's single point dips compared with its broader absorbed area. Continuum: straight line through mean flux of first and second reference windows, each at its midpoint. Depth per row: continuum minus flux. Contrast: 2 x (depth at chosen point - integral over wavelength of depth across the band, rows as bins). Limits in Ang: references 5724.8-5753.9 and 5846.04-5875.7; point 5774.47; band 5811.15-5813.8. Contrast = 4.2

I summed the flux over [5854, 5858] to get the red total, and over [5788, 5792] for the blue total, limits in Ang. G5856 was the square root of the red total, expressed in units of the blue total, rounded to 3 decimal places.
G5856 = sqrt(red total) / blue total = 0.134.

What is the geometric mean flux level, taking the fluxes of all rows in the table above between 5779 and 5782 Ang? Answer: 13.1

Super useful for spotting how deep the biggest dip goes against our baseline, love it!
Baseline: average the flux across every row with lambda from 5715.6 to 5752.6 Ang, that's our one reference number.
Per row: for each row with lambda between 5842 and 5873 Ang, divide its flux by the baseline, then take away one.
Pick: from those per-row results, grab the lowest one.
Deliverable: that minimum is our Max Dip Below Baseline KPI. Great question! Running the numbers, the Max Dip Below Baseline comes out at -0.19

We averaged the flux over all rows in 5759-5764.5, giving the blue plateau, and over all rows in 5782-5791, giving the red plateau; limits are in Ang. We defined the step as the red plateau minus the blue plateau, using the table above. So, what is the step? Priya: 1.4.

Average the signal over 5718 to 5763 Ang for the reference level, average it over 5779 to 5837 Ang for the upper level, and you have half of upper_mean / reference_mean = 0.531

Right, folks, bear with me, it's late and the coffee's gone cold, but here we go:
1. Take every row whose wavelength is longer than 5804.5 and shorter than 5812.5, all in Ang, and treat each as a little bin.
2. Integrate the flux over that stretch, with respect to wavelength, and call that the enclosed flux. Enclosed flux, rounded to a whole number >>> 119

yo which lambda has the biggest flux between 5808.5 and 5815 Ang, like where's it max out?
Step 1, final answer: 5809.15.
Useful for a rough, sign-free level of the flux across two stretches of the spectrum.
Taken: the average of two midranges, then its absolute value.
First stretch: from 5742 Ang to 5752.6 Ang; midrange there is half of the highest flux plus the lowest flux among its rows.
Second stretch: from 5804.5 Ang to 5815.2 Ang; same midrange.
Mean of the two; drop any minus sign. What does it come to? 14.1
